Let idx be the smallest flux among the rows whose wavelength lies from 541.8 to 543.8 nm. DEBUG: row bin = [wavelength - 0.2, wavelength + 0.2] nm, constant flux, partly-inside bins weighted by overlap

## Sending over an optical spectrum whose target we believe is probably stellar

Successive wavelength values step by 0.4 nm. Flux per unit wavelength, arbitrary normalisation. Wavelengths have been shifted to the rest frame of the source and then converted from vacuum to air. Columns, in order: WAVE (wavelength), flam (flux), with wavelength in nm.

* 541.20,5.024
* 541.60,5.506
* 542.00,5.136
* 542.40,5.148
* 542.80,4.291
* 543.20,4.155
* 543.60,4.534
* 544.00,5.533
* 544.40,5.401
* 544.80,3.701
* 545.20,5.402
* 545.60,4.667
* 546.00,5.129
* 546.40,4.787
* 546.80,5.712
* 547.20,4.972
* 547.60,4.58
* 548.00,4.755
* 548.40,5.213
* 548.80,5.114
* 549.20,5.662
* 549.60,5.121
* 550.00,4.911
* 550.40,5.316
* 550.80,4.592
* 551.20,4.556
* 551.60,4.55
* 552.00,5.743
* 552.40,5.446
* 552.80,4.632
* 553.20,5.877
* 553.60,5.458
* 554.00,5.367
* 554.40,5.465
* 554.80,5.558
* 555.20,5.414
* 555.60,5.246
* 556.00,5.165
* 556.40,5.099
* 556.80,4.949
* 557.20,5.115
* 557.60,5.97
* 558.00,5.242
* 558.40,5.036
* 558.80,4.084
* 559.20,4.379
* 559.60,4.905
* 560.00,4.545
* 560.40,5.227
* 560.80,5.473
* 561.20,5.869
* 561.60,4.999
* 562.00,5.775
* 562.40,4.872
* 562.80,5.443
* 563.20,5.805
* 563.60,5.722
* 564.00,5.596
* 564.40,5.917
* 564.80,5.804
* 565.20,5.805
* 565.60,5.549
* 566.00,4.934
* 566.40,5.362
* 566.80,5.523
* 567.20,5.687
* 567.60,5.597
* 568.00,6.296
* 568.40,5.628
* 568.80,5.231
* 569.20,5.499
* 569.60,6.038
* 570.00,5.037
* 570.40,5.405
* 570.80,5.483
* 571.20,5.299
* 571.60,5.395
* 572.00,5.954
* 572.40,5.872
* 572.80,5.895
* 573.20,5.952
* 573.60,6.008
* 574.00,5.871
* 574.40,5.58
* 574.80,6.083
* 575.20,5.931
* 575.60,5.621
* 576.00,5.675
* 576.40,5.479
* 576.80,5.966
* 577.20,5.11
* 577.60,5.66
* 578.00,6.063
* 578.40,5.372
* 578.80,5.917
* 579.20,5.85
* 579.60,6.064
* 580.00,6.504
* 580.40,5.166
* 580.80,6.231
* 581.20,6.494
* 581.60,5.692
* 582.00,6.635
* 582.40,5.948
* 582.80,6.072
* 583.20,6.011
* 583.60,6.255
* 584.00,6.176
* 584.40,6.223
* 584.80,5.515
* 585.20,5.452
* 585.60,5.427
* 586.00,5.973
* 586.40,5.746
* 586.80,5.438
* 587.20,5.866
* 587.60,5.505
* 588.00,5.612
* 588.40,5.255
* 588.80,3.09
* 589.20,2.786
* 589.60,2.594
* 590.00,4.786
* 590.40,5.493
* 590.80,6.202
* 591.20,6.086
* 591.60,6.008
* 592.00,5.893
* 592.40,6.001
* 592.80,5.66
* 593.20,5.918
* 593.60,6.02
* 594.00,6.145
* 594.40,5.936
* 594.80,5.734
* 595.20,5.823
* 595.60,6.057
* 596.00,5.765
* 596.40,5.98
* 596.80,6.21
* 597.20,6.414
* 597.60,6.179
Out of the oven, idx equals 4.155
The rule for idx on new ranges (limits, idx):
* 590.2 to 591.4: 5.493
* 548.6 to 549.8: 5.114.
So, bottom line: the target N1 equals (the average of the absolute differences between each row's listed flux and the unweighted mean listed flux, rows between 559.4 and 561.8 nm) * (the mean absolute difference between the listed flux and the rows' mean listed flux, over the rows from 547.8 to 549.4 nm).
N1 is 0.09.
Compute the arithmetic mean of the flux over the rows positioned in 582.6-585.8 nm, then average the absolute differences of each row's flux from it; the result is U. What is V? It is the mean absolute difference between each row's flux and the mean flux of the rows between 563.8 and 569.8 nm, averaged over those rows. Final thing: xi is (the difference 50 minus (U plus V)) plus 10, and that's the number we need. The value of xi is 59.4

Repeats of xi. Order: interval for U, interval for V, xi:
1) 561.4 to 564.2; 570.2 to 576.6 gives 59.5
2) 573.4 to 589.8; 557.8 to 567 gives 59.1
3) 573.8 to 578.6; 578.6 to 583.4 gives 59.5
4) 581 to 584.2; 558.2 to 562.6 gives 59.4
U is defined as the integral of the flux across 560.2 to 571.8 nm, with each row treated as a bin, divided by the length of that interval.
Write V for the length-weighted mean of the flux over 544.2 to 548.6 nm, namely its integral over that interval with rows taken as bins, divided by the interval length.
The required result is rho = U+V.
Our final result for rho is 10.5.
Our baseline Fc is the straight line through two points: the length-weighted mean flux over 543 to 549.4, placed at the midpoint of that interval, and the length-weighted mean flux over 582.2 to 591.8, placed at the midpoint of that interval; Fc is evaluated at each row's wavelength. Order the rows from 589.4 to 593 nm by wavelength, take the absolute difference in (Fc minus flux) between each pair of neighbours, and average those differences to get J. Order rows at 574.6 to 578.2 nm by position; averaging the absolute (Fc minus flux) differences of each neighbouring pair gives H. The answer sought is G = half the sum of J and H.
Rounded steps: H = 0.38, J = 0.55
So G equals 0.46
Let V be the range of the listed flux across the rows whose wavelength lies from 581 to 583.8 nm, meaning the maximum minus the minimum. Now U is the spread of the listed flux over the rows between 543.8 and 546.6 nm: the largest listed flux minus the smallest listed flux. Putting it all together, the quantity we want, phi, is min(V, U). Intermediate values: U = 1.8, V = 0.94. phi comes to 0.94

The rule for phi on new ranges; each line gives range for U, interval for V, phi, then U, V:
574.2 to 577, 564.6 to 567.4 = 0.60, 0.6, 0.87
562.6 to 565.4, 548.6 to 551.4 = 0.47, 0.5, 1.11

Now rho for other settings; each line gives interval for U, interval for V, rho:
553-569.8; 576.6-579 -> 11.1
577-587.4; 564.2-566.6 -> 11.4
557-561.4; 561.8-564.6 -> 10.7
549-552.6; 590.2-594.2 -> 11.0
